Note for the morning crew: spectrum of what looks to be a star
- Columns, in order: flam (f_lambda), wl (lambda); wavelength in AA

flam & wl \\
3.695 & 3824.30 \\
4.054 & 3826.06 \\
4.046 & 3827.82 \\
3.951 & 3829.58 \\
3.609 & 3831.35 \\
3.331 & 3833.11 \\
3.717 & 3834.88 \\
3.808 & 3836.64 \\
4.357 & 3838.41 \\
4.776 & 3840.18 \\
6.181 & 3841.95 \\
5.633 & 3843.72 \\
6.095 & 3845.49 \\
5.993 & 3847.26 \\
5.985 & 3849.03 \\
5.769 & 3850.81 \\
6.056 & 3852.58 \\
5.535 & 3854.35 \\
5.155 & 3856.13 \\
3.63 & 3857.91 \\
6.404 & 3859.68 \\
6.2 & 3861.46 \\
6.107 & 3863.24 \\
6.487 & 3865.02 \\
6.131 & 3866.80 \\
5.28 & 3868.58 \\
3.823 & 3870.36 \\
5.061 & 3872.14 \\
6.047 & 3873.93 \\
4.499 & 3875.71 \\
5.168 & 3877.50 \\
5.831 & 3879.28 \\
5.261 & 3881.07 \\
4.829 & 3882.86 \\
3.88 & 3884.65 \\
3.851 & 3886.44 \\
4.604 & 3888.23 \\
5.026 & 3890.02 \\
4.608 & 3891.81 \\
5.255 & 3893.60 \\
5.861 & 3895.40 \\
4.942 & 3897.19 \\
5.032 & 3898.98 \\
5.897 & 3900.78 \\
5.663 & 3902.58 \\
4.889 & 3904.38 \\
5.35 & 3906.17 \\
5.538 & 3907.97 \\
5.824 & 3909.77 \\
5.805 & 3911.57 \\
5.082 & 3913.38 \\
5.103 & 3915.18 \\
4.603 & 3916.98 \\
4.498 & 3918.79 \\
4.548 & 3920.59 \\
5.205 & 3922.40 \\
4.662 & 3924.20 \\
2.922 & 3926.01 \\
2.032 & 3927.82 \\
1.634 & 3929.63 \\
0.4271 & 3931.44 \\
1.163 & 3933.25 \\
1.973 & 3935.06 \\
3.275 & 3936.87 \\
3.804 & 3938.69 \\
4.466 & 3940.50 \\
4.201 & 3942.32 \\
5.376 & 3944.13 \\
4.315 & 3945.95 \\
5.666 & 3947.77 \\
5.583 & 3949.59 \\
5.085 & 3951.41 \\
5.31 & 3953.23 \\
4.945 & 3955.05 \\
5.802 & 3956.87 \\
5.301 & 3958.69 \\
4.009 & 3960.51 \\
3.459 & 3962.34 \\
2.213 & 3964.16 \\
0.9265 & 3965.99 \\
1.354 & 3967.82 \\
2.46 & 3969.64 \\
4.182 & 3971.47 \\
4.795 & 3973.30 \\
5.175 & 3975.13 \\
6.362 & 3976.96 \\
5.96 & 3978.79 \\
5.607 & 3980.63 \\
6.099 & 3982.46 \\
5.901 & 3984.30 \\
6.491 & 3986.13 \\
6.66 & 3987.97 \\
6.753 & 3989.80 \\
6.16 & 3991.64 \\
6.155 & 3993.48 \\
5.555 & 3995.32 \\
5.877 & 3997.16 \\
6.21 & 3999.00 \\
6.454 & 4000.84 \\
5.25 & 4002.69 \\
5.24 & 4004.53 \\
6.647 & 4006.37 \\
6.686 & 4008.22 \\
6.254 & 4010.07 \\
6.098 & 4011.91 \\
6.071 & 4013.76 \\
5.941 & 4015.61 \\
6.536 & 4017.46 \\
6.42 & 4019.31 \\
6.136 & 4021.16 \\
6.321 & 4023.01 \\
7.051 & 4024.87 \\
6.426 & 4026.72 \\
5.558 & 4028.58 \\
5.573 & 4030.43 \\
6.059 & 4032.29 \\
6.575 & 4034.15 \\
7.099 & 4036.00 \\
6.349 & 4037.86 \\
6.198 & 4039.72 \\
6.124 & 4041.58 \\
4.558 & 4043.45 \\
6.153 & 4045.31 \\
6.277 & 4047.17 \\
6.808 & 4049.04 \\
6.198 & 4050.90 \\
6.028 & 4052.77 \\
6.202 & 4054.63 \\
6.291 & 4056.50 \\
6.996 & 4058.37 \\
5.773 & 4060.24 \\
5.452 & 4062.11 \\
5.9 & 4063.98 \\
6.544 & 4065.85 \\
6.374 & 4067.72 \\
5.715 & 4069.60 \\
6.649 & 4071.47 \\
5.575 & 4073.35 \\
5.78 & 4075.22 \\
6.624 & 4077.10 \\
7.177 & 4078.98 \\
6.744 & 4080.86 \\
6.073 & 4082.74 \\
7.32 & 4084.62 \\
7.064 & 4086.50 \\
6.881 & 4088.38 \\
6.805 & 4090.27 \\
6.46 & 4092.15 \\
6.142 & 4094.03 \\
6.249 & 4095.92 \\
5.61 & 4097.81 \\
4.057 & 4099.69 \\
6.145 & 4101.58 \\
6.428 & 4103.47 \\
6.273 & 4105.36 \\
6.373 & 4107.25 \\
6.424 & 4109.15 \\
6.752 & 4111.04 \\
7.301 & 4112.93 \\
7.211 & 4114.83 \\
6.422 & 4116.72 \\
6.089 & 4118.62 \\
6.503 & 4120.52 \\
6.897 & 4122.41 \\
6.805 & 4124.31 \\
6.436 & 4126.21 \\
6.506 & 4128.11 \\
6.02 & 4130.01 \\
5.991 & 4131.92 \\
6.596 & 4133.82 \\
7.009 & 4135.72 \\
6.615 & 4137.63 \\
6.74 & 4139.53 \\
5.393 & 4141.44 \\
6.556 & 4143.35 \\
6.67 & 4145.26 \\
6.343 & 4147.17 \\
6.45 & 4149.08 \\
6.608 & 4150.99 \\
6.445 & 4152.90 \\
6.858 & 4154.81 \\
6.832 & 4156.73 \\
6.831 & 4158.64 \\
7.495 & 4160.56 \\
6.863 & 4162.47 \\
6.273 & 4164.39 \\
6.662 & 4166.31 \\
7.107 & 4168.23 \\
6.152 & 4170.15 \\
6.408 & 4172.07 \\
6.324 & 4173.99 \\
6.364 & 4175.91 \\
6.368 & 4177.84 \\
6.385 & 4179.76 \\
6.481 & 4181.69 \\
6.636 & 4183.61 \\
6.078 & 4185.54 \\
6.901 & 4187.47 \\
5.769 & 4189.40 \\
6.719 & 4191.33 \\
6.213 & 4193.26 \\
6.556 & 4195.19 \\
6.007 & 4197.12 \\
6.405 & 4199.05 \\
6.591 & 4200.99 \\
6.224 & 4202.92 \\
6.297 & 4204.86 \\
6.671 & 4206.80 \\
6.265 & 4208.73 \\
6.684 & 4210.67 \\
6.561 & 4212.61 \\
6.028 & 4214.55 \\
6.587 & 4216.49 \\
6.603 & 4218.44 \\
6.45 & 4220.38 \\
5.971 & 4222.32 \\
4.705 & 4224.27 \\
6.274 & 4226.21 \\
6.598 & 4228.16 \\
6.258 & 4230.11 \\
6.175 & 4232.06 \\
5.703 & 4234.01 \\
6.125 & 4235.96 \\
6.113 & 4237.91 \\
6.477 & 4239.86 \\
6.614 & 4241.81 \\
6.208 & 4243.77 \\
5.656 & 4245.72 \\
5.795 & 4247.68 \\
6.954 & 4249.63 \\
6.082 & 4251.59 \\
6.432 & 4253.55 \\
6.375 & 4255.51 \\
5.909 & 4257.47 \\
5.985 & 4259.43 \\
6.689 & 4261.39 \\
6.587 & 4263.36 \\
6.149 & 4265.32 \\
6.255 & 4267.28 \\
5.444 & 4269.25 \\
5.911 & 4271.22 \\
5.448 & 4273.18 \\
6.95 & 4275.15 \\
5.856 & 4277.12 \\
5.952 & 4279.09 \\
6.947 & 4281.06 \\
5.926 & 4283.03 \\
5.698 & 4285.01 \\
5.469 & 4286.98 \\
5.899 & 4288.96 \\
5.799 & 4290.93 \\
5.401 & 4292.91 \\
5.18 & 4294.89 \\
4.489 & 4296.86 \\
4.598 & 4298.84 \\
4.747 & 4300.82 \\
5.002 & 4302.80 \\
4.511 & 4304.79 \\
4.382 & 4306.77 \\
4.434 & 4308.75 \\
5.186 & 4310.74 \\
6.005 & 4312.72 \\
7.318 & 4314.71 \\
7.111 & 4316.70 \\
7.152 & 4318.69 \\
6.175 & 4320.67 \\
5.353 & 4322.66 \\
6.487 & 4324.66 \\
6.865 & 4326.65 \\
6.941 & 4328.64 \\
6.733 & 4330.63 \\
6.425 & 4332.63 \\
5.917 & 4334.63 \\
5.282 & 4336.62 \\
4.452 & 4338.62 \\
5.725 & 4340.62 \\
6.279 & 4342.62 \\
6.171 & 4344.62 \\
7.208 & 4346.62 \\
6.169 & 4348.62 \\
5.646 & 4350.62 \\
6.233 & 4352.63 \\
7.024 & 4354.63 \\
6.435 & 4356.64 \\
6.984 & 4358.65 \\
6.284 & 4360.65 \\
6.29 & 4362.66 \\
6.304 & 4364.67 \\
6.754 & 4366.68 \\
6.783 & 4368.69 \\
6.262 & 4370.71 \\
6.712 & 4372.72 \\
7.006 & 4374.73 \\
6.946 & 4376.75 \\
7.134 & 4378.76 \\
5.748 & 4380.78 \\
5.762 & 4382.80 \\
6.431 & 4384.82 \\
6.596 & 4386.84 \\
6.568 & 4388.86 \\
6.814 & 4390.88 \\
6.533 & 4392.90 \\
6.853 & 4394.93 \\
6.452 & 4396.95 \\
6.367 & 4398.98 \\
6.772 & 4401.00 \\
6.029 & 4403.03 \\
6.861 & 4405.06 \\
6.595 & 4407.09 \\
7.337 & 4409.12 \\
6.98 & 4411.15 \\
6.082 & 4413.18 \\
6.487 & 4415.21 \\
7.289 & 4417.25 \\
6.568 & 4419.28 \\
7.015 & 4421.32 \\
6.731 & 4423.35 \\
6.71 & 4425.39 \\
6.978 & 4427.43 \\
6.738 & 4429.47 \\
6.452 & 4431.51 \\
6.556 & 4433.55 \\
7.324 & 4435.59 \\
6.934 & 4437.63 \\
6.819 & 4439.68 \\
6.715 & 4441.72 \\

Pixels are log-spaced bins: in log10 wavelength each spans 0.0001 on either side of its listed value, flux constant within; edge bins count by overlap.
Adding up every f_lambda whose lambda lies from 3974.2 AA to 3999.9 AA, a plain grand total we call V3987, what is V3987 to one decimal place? 85.0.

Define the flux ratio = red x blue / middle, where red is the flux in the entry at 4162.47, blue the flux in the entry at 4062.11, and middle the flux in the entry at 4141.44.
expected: 6.9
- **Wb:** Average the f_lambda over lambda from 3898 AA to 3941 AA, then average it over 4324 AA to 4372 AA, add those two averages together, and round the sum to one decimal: 10.5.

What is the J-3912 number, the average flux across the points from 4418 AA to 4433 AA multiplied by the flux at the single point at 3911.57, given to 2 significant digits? 39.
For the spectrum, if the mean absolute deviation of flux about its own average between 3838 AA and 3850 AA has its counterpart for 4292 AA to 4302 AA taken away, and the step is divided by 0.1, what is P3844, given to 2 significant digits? 2.5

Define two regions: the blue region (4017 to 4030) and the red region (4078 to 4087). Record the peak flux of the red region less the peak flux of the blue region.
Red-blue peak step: 0.27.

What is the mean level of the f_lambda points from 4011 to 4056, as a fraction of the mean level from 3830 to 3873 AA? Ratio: 1.19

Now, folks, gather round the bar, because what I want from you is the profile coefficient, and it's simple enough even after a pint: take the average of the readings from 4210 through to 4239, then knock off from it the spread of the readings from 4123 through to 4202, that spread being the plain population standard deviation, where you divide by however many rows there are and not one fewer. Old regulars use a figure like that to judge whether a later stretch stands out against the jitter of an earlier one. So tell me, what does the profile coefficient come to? 5.8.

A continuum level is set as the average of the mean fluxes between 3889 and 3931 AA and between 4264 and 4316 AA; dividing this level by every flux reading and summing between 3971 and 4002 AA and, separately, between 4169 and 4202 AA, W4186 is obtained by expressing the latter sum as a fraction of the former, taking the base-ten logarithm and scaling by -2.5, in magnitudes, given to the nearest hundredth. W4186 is 0.10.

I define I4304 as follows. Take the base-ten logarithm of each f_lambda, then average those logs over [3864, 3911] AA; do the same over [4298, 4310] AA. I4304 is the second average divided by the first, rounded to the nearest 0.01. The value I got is 0.93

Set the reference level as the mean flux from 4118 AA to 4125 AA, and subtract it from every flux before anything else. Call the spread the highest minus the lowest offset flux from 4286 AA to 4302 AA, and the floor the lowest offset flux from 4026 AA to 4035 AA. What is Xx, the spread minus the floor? 2.4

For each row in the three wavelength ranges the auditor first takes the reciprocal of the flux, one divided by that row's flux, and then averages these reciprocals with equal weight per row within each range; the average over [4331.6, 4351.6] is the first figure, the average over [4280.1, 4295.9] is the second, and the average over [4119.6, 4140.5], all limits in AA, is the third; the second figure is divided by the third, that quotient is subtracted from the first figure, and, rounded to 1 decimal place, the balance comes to -1.0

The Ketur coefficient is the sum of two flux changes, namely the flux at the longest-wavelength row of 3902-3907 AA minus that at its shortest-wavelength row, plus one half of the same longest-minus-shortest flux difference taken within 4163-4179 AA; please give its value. -0.27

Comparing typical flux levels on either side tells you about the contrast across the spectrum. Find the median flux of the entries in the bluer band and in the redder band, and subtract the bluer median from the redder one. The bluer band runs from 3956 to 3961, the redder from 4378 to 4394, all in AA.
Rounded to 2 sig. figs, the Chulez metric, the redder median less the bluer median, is 1.2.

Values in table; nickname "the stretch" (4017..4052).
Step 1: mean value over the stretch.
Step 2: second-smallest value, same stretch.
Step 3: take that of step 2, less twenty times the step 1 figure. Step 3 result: -119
